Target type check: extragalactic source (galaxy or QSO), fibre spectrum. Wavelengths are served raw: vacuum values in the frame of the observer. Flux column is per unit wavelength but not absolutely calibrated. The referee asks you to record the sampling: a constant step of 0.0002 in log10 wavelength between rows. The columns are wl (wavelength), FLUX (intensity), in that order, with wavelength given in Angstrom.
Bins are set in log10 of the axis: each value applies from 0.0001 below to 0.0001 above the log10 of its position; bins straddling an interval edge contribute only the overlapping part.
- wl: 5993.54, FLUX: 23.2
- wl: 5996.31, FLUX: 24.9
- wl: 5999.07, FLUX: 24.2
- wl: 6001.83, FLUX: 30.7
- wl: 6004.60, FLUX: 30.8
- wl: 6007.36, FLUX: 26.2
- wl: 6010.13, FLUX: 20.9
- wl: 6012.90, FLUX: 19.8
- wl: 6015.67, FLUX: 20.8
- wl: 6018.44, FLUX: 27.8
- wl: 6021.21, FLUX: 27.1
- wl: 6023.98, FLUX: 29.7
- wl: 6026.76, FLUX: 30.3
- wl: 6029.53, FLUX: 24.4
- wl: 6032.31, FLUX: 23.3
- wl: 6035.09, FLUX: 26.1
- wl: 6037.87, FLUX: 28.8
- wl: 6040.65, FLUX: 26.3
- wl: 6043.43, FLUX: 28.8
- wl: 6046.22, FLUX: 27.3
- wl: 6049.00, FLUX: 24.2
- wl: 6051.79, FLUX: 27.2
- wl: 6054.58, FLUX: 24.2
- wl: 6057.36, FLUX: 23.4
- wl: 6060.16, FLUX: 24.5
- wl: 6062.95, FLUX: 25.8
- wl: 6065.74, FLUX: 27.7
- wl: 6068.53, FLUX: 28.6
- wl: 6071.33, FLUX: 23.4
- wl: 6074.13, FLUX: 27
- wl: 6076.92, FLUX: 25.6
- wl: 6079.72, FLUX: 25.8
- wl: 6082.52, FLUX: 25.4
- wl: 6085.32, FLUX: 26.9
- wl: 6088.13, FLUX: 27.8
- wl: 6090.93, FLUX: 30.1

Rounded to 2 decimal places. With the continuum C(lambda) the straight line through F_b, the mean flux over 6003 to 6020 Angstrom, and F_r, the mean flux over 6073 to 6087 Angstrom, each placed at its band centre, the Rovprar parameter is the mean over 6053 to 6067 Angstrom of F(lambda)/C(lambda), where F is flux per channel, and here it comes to 0.98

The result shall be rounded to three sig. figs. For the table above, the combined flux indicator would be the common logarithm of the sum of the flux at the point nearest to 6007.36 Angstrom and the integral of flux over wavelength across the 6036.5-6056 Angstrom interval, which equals 2.74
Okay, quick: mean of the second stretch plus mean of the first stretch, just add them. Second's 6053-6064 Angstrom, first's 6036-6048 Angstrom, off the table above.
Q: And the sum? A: 52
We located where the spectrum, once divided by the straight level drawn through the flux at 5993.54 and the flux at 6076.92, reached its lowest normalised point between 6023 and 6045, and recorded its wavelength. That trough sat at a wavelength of 6032.31 Angstrom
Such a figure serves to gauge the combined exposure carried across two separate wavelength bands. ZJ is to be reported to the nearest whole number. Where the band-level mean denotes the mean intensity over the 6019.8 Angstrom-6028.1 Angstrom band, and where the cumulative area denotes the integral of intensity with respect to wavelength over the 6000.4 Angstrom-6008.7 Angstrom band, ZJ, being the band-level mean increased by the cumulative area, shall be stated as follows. 272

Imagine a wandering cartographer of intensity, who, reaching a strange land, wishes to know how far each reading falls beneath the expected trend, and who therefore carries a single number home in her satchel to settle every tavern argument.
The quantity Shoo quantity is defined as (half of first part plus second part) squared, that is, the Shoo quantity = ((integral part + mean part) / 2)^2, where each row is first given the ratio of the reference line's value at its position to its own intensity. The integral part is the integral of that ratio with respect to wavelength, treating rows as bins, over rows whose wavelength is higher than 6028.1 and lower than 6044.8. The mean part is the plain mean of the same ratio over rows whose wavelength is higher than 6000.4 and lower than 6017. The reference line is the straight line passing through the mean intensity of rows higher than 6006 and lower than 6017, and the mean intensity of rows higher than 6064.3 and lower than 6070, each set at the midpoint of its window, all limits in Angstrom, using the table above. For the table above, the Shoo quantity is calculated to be 69.4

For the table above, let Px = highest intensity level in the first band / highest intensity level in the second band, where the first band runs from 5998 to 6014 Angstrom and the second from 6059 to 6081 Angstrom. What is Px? 1.08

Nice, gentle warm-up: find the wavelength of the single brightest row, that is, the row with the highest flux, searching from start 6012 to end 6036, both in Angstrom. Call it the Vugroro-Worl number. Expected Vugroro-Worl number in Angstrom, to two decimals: 6026.76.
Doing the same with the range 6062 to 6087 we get 6068.53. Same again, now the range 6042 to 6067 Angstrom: 6043.43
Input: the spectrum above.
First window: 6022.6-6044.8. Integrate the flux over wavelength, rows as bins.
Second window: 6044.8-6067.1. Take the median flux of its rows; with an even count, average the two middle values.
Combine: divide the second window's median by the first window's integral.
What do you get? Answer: 0.0416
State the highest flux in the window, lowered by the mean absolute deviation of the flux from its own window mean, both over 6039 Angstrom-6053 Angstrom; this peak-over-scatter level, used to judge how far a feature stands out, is 27.6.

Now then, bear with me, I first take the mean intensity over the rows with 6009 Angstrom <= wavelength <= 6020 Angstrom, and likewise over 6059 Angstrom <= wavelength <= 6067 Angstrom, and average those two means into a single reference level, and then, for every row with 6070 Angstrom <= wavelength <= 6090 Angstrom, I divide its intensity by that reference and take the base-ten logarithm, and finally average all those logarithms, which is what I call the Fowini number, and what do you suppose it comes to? 0.031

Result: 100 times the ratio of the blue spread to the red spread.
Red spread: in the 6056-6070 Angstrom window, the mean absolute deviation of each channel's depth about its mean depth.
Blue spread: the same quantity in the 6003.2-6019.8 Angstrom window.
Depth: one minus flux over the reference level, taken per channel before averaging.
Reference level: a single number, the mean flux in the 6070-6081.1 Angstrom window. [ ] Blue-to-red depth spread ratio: 226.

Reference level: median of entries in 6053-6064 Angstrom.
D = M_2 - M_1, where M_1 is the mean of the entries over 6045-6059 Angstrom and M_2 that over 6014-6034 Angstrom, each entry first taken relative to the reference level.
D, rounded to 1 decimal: 0.9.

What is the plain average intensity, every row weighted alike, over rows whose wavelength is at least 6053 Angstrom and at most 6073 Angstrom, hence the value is 25.4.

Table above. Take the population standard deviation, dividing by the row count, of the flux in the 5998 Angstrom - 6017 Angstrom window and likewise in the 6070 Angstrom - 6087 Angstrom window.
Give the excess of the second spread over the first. -3.1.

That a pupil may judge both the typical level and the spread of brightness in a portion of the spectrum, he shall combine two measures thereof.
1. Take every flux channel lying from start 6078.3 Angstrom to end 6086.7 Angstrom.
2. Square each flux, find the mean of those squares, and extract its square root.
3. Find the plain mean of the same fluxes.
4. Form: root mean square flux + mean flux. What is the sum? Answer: 52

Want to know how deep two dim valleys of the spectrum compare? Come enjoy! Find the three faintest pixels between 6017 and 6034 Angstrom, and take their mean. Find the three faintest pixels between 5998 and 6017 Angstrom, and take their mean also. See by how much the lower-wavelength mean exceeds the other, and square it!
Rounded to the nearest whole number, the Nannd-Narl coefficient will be 20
